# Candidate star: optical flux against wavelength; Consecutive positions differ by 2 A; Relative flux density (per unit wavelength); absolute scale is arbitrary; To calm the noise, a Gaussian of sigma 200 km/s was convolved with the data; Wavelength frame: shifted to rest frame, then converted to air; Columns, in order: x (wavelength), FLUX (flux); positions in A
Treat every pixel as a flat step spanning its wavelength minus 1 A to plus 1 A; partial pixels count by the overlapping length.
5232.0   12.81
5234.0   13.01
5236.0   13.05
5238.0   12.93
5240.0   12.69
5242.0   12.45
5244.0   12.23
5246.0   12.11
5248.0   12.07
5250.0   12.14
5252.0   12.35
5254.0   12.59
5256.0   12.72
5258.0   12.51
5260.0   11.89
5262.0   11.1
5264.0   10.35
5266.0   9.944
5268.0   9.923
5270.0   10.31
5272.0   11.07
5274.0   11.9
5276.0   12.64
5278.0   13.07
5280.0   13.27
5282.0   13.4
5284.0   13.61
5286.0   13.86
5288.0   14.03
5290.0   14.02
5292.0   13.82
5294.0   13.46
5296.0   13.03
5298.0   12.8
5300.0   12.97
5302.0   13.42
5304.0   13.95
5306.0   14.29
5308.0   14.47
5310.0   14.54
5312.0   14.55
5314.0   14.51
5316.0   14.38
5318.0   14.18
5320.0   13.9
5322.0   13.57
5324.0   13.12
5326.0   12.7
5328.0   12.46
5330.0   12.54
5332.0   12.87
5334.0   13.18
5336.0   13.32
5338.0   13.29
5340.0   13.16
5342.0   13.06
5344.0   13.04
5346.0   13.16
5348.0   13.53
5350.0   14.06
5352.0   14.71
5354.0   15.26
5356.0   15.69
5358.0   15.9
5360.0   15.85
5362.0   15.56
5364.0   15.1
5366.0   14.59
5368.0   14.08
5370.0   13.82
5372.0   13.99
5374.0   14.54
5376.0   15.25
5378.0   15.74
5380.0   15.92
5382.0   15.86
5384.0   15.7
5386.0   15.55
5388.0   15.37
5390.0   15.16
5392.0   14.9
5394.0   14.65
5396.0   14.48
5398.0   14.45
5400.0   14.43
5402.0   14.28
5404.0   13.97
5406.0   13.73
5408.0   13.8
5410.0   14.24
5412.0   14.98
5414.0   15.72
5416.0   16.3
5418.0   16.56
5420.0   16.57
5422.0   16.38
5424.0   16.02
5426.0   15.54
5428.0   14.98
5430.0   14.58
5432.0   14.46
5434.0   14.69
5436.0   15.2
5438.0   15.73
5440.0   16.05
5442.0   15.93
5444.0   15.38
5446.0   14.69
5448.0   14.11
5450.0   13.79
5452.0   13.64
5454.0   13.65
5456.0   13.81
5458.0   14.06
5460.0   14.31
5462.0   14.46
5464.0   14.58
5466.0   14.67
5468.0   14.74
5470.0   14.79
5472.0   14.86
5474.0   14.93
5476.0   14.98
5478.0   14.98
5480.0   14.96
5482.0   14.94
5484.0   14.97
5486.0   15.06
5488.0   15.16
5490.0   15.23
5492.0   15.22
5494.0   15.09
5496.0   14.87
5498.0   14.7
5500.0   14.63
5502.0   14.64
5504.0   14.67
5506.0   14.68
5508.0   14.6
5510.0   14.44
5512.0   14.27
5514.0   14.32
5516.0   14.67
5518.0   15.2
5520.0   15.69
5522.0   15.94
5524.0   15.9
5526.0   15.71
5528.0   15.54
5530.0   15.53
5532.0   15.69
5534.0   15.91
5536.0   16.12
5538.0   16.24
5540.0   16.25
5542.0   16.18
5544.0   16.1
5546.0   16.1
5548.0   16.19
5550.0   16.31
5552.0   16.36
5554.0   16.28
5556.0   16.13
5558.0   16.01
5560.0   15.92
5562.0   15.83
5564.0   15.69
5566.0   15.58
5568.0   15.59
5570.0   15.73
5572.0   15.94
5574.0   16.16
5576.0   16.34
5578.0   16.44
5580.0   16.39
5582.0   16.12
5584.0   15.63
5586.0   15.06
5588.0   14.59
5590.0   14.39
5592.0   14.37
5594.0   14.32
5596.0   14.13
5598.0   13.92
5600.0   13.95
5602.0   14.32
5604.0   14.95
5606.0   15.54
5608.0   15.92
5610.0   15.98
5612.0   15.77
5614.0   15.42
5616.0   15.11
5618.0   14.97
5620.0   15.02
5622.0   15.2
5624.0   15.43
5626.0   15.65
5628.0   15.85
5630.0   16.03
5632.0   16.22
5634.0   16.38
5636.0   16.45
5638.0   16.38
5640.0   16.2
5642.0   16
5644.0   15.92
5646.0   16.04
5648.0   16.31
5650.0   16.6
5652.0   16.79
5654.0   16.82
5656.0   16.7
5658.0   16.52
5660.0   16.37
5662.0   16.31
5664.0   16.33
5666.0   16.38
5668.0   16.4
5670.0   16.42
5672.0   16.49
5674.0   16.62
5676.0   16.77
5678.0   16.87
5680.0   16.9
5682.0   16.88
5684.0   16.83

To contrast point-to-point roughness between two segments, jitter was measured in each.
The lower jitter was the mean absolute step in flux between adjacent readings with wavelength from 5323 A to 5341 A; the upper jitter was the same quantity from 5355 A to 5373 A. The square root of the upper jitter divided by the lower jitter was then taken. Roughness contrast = 1.21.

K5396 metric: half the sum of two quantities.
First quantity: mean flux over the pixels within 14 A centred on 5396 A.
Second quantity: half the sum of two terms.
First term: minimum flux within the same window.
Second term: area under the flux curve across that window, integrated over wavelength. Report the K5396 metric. 62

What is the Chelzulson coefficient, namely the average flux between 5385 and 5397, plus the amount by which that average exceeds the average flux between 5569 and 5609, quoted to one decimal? 14.8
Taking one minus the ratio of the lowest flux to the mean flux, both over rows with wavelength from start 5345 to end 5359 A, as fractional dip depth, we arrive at 0.10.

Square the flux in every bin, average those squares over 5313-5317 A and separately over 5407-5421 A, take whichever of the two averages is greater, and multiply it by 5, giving 1199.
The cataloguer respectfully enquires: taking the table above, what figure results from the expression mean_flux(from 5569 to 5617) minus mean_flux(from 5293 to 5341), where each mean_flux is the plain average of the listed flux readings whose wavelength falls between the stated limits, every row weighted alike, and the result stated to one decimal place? 1.7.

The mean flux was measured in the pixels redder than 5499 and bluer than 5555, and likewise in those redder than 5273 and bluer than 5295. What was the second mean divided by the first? 0.862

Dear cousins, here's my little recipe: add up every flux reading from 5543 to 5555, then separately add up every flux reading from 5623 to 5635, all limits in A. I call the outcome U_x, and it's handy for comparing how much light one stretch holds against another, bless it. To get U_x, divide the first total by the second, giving 1.02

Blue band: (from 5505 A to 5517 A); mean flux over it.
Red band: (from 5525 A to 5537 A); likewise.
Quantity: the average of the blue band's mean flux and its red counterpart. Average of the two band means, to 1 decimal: 15.1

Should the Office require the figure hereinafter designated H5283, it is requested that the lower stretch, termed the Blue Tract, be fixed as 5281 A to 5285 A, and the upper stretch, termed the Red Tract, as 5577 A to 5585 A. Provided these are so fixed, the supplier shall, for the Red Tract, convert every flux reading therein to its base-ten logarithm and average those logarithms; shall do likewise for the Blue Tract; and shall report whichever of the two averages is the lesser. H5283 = 1.13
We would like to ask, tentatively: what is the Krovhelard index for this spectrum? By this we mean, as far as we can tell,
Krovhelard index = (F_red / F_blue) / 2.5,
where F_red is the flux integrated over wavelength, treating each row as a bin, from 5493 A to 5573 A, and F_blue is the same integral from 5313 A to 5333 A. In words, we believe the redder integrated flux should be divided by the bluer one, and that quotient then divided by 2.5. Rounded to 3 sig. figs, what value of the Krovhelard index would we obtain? 1.85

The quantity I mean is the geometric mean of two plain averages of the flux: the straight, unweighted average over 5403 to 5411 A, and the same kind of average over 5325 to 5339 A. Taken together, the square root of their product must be 13.4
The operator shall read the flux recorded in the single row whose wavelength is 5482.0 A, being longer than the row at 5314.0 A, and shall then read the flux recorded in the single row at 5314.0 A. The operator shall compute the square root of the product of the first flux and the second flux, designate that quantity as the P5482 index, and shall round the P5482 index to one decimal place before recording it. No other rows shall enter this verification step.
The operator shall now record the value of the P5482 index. 14.7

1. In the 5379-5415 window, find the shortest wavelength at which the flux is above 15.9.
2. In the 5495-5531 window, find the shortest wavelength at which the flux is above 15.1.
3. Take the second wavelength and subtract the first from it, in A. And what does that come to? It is 138 A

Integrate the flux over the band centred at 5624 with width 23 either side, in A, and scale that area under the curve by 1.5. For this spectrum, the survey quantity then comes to 1082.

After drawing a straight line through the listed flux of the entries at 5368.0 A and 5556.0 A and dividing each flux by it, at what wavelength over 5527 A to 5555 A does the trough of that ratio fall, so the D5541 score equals 5530.0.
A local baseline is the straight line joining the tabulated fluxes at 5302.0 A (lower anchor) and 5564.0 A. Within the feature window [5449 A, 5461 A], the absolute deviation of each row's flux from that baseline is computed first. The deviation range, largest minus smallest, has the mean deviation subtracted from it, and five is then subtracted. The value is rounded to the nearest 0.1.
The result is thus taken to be -5.3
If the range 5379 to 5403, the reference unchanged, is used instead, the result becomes -4.1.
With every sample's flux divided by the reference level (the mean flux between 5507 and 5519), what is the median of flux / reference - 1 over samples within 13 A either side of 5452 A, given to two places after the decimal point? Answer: -0.02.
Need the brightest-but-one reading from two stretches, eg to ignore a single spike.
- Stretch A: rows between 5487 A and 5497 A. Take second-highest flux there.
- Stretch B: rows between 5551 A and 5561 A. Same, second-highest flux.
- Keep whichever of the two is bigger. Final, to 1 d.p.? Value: 16.3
